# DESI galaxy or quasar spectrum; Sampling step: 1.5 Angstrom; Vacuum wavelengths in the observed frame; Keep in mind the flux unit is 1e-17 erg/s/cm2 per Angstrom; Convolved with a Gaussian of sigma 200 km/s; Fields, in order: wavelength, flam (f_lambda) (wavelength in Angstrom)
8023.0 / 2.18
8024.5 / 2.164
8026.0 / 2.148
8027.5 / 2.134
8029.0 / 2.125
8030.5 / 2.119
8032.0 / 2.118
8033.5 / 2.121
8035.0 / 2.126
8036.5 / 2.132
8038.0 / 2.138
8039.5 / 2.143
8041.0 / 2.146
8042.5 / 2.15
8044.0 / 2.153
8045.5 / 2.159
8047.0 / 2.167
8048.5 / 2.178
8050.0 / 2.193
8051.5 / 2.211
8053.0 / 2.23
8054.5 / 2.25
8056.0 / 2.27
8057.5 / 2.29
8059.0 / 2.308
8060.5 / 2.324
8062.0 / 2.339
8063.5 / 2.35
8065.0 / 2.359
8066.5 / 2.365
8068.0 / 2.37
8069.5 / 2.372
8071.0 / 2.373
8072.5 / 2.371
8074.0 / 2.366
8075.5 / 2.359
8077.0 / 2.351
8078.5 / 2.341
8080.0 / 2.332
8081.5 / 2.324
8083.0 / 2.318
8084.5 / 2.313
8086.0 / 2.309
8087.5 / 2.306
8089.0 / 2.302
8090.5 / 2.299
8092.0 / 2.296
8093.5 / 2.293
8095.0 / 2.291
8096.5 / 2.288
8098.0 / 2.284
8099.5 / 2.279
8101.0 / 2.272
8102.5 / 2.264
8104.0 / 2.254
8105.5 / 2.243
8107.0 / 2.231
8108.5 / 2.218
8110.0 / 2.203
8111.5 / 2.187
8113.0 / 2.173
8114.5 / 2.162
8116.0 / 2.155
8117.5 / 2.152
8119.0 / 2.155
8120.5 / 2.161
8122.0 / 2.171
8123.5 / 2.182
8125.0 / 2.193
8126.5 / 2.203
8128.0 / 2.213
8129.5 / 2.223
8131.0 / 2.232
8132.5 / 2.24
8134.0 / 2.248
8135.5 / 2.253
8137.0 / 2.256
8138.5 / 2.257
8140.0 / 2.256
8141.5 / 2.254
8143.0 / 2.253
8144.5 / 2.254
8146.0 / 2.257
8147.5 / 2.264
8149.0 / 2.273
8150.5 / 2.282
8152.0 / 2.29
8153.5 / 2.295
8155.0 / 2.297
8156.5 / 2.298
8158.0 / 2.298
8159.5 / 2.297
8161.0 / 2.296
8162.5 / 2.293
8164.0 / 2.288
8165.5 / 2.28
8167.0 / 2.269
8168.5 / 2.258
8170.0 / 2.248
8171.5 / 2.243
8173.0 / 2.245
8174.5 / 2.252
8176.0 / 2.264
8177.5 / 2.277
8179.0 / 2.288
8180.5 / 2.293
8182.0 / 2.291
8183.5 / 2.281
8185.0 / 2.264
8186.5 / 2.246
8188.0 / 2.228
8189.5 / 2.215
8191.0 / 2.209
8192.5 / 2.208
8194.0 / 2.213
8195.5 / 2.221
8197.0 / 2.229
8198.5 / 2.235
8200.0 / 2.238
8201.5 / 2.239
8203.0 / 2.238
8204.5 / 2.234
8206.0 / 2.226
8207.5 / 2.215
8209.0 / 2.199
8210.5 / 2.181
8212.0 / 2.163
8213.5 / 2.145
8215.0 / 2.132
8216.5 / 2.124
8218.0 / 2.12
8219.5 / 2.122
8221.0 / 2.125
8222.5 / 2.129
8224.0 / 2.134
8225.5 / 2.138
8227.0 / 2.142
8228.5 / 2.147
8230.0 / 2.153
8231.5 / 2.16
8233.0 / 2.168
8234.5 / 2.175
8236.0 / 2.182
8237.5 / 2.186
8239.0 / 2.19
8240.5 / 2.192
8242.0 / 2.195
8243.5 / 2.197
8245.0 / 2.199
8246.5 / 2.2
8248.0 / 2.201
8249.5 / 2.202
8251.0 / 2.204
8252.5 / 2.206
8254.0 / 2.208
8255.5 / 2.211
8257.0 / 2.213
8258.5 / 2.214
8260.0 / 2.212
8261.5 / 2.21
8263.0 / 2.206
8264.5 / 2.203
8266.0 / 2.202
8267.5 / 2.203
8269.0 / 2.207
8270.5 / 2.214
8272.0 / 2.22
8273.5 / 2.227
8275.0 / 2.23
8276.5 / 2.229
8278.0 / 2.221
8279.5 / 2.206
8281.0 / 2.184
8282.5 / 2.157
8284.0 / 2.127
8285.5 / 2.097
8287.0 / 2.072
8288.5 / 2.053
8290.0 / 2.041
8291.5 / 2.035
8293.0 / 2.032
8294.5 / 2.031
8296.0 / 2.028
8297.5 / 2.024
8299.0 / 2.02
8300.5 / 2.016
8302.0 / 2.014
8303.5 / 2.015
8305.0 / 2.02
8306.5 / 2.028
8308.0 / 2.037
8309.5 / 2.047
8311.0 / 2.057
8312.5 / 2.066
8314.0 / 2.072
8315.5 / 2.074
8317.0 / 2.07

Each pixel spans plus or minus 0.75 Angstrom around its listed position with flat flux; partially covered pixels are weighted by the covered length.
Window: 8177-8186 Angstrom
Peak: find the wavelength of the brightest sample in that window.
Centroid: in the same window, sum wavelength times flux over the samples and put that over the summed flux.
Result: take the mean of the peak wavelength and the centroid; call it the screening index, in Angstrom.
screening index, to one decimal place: 8180.9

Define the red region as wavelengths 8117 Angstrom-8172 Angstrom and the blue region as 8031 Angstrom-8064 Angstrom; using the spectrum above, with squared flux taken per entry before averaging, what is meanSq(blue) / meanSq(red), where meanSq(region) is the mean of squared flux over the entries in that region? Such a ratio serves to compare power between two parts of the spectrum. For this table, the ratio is 0.96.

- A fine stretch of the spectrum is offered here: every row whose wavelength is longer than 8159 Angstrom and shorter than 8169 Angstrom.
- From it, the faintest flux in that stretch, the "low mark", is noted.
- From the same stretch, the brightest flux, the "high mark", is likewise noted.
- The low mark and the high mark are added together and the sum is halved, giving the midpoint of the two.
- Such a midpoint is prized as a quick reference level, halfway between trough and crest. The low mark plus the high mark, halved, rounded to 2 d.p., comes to 2.28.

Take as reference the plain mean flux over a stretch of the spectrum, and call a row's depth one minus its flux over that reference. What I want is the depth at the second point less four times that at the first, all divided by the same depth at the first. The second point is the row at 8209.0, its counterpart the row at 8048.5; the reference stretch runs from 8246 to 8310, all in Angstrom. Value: -2.5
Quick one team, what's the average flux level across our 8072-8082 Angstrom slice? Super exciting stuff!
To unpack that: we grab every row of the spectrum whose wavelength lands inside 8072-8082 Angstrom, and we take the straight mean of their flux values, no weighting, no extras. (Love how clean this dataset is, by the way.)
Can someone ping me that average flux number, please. 2.35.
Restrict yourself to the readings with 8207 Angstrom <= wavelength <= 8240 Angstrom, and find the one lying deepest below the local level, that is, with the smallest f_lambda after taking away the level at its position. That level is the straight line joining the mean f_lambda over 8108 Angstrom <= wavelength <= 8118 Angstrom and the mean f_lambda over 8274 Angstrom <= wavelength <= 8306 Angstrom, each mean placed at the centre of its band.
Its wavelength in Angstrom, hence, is 8218.0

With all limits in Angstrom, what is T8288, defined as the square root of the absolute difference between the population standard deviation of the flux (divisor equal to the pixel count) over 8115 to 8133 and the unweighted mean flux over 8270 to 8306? 1.44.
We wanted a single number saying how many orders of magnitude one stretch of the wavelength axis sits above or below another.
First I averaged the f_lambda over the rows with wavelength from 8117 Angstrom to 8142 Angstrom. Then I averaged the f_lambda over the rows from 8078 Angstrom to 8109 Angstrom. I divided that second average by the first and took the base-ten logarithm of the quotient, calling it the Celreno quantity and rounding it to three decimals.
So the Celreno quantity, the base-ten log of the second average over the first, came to 0.014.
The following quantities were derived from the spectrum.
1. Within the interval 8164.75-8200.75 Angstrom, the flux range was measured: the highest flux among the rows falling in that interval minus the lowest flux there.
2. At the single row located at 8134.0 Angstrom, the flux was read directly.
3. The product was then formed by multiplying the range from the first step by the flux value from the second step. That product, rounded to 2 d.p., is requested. 0.19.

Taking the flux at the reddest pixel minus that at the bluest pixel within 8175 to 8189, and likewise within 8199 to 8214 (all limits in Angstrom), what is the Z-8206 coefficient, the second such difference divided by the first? 2.6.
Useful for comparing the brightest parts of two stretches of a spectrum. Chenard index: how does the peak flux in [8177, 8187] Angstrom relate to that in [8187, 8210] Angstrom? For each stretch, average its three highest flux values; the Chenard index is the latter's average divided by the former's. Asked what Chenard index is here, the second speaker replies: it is 0.977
